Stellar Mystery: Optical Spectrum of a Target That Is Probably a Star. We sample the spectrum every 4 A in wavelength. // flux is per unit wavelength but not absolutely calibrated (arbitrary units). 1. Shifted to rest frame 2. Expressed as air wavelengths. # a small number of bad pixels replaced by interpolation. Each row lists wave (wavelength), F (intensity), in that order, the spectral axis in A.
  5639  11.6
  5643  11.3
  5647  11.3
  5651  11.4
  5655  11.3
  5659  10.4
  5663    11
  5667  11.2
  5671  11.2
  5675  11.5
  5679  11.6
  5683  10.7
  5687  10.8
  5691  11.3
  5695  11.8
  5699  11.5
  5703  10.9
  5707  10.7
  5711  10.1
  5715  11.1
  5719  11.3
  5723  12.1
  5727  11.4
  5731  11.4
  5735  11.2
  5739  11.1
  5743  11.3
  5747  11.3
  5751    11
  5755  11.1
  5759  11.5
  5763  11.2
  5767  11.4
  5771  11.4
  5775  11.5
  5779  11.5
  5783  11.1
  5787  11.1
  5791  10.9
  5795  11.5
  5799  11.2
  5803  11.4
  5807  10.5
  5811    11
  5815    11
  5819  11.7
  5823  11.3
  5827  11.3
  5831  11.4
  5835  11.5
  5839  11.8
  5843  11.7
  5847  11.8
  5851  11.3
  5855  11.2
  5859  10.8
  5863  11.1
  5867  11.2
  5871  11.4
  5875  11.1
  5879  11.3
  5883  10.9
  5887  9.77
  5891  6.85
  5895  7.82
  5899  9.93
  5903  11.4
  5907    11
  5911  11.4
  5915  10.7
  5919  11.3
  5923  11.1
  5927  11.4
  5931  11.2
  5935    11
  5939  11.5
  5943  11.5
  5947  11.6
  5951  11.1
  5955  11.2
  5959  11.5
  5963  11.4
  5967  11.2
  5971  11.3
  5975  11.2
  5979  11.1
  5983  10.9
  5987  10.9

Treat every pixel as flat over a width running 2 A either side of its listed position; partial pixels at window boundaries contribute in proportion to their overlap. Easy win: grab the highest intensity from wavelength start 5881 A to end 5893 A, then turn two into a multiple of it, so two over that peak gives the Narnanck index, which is 0.183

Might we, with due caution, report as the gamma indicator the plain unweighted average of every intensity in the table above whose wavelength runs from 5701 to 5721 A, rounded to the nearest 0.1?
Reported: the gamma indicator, 10.8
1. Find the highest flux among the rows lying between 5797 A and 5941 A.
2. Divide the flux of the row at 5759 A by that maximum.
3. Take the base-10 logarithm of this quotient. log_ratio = -0.011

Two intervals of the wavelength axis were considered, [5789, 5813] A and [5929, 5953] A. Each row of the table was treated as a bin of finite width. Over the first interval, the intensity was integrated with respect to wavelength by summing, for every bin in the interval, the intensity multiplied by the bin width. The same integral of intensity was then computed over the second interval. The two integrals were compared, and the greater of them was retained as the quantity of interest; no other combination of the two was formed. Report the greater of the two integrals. 272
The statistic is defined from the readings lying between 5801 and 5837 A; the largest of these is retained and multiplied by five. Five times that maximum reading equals 58.5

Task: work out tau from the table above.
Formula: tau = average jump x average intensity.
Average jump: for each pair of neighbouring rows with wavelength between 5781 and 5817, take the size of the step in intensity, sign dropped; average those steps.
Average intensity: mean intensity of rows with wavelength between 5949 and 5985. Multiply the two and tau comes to 3.8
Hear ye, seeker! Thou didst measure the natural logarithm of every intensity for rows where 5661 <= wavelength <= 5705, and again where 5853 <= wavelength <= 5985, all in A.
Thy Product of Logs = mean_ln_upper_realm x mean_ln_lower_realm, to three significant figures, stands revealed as 5.76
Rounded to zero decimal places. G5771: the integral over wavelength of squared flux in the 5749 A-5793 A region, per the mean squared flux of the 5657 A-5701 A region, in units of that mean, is 44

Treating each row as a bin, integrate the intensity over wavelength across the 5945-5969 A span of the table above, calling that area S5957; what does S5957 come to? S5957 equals 272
